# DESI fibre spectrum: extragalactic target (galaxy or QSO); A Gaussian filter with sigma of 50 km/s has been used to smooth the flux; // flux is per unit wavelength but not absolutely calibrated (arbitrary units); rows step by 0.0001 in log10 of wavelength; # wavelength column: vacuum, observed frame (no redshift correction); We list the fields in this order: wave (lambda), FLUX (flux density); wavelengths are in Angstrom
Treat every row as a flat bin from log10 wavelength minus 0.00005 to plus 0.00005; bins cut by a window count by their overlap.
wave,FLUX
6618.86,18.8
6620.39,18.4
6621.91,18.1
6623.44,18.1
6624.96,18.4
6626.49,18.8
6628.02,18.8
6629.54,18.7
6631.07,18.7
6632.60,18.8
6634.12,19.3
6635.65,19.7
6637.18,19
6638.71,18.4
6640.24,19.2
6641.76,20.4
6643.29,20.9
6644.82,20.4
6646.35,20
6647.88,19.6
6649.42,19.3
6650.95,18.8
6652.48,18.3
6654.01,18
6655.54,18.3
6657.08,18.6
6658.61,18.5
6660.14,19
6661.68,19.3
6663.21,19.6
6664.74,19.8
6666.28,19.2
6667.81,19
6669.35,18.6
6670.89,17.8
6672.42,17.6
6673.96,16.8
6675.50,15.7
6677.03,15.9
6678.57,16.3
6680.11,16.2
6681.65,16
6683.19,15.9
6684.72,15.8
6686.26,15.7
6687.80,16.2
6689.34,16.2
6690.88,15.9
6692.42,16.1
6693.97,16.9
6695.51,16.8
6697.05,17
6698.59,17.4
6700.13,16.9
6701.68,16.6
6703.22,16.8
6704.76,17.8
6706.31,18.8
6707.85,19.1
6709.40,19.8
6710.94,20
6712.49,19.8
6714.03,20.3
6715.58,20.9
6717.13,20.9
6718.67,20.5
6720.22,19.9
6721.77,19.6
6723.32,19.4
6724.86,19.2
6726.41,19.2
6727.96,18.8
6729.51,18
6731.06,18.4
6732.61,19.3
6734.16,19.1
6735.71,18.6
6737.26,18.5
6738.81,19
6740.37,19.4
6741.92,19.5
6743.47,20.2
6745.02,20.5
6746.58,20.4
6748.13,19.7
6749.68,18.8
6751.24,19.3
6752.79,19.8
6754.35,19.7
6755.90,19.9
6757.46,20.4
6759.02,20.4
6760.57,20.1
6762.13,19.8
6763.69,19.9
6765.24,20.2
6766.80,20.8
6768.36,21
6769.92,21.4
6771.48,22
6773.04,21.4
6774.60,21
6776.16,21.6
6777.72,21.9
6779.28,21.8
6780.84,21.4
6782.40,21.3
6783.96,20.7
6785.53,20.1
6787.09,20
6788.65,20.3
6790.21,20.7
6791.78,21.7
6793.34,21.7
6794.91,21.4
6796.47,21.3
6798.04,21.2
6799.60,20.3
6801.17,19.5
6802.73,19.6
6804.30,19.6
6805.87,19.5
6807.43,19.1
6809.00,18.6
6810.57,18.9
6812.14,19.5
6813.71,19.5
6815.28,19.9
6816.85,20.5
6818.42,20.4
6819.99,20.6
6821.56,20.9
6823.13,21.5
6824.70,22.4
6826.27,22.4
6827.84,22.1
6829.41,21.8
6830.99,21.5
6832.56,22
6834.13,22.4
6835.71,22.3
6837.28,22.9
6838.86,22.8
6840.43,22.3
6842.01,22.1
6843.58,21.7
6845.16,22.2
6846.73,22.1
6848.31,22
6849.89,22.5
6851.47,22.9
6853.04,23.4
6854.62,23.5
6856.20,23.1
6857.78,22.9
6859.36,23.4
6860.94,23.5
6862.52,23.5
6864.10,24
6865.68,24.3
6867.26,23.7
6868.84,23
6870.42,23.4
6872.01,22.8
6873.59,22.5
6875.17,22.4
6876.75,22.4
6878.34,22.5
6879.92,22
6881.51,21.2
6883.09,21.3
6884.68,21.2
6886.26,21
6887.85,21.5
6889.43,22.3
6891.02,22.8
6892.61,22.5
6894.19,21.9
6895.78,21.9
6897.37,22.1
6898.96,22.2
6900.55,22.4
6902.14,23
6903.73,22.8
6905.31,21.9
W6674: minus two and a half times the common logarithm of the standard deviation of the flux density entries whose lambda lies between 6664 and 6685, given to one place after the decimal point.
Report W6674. -0.4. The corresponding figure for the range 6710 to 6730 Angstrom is 0.2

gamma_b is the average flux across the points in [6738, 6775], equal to 20.2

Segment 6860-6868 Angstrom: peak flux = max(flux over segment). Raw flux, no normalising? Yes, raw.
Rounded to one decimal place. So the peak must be 24.3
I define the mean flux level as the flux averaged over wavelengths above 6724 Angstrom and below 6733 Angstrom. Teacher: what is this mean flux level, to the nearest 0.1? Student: 18.8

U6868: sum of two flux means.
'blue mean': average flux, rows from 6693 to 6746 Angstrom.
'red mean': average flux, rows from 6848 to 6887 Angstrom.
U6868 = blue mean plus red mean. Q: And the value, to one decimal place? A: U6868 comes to 41.6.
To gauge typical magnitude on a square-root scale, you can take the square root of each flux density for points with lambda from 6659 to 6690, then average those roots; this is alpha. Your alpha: 4.16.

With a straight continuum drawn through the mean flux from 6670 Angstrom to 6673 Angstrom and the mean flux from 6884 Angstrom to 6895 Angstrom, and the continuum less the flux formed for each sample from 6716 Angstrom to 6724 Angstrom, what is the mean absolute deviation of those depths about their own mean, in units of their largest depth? -0.8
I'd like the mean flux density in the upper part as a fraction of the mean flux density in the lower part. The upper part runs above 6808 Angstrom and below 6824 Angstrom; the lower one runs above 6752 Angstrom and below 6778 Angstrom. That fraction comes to 0.97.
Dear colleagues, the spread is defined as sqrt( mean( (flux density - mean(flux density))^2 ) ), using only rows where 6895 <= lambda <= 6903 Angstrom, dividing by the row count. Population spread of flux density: 0.38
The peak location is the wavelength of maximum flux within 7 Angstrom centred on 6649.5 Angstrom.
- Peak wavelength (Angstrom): 6646.35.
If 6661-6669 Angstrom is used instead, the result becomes 6664.74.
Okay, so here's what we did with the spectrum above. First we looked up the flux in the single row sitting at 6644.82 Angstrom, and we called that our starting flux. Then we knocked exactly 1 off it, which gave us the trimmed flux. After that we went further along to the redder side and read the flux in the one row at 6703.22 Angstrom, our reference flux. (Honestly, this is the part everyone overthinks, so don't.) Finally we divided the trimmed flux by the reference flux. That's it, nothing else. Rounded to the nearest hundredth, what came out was 1.15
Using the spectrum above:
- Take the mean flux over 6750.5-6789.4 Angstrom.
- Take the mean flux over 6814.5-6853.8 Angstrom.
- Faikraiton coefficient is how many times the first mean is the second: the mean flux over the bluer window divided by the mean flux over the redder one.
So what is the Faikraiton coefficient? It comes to 0.94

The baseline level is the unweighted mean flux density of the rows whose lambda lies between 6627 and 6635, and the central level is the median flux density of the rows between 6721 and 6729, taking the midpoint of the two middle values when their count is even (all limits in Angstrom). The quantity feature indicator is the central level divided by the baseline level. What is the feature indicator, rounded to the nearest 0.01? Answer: 1.02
